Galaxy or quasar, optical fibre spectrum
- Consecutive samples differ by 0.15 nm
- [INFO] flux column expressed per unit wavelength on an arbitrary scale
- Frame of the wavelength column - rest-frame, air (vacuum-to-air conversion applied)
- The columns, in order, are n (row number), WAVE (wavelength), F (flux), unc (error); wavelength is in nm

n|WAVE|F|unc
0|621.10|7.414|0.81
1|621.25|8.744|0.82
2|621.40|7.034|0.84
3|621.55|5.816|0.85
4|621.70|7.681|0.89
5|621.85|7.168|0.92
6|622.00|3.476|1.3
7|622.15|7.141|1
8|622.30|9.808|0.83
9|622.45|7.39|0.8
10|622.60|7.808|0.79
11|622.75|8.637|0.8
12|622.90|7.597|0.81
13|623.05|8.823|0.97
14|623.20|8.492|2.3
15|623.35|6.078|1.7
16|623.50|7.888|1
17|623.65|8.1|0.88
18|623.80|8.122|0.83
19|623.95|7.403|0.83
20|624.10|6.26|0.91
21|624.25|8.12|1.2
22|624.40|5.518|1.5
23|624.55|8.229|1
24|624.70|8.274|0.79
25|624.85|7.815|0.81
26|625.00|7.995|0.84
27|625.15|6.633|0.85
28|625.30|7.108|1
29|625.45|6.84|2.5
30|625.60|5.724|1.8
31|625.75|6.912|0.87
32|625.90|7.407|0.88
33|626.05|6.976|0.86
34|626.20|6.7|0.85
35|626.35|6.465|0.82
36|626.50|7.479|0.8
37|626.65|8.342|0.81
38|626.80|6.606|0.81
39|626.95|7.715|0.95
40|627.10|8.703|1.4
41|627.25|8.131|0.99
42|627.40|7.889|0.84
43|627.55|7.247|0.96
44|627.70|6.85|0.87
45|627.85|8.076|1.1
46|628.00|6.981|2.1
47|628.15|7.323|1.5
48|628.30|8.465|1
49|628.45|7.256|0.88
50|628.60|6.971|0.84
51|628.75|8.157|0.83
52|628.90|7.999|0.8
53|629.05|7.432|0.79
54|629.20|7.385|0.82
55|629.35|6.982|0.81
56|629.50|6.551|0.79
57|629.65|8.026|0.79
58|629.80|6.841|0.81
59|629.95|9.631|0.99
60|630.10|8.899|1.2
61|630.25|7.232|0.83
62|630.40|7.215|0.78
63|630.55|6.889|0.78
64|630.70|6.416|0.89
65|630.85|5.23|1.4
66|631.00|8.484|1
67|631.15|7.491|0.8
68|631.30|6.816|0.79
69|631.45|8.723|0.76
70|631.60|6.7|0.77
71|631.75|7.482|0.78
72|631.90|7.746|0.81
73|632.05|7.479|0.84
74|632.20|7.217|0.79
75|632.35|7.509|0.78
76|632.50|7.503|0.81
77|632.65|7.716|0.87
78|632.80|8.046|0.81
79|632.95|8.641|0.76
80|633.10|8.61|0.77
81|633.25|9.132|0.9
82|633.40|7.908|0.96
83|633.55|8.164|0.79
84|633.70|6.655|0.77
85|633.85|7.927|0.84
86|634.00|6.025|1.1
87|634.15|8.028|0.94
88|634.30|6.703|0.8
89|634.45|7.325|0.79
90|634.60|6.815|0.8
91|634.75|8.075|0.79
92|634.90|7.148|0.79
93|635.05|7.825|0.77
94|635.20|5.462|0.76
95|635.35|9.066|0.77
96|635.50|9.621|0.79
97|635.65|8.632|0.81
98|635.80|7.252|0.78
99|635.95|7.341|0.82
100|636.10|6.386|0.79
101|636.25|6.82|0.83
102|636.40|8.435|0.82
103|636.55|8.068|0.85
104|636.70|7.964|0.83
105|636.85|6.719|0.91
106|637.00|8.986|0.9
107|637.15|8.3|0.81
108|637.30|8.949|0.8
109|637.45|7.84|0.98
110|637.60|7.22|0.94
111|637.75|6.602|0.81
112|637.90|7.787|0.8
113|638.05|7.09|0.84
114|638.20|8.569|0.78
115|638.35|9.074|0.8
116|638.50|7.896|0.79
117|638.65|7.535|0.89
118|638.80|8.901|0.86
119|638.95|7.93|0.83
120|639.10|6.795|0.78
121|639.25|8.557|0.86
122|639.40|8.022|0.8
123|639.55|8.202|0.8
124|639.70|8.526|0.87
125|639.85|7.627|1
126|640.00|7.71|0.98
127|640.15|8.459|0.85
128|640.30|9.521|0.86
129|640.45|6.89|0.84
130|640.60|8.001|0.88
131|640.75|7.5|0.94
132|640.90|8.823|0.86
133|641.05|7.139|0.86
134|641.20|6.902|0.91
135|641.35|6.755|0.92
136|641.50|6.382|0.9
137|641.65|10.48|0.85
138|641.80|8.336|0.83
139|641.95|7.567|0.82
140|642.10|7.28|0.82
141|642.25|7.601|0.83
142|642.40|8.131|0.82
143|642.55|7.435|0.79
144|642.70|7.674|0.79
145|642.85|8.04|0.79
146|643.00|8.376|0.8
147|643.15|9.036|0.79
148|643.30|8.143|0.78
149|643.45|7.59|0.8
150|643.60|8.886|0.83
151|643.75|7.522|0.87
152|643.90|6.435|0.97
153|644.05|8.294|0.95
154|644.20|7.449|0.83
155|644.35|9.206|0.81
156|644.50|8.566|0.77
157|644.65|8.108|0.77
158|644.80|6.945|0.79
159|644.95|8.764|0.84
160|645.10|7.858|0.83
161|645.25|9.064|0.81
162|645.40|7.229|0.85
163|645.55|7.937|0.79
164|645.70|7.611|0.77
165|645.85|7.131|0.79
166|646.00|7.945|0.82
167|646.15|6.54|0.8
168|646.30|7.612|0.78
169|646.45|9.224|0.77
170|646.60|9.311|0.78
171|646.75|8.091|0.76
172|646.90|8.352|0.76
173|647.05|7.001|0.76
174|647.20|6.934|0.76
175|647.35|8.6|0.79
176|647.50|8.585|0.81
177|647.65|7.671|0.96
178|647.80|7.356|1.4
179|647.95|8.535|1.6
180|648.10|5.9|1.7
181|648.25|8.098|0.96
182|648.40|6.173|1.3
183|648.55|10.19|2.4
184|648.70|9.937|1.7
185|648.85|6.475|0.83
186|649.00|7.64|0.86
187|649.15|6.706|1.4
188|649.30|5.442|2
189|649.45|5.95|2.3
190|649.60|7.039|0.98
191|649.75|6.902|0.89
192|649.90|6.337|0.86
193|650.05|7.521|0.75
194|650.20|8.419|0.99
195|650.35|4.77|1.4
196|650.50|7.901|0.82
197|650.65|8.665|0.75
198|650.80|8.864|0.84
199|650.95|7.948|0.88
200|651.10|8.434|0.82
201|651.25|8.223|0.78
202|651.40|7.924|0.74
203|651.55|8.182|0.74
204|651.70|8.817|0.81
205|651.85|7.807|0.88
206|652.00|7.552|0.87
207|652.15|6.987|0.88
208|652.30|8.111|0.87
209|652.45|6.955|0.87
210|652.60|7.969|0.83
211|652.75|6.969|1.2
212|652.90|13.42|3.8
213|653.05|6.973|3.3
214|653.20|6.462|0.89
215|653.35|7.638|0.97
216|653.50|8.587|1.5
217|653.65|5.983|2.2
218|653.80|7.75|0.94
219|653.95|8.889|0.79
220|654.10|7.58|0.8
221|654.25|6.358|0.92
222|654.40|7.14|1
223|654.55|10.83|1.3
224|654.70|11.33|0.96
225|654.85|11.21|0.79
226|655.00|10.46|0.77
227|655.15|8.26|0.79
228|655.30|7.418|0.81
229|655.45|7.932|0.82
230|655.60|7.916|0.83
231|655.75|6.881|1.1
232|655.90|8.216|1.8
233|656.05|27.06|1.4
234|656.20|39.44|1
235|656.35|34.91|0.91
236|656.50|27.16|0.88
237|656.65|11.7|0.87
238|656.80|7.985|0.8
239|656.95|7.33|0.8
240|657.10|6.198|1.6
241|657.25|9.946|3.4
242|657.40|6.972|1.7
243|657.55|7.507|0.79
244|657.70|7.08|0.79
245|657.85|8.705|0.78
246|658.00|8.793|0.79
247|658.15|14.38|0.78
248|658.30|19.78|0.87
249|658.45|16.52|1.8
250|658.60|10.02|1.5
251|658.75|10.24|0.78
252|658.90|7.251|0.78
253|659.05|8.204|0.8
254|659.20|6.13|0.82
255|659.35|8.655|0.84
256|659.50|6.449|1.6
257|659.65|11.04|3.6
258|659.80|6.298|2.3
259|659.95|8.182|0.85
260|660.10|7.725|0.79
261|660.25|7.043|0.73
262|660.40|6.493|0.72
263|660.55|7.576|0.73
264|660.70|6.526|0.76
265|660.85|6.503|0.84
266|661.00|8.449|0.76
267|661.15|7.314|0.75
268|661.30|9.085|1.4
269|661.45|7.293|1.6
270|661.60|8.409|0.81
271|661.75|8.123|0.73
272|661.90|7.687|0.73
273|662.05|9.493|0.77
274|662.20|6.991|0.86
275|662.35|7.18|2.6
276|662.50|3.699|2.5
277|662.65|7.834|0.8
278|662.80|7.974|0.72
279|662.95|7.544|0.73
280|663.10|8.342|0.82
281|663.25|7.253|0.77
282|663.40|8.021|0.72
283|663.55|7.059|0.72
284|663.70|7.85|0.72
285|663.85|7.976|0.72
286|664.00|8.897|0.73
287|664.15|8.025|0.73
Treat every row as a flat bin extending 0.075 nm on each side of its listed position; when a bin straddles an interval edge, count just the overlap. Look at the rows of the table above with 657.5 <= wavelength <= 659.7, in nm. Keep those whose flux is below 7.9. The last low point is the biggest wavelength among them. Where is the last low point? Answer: 659.50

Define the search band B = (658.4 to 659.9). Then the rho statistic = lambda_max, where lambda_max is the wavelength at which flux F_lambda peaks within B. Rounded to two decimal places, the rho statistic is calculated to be 658.45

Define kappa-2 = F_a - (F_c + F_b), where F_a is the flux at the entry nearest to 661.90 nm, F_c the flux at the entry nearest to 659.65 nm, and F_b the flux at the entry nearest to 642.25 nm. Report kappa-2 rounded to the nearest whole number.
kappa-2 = -11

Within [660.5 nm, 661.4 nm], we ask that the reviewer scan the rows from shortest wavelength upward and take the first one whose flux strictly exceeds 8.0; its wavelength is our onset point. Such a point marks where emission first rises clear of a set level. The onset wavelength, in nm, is 661.00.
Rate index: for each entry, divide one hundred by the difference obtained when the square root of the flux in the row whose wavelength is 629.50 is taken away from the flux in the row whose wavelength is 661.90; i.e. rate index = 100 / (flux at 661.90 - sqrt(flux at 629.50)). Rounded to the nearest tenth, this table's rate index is 19.5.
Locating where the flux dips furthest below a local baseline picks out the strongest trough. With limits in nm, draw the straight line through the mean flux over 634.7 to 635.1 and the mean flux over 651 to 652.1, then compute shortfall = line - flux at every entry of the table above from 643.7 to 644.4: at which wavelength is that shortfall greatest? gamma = 643.90 nm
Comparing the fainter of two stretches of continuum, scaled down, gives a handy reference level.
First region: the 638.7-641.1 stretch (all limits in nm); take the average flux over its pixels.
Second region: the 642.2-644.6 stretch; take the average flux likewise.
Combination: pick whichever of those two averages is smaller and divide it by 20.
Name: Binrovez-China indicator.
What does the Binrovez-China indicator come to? 0.401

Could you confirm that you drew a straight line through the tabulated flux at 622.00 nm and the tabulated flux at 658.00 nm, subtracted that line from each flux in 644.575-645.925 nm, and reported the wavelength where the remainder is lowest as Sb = 644.80 nm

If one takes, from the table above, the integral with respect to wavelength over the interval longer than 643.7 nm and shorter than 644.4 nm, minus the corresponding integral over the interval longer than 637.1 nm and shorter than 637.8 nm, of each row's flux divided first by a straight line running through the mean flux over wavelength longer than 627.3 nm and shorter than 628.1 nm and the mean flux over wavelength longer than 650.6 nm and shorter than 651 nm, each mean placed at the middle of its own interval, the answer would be -0.03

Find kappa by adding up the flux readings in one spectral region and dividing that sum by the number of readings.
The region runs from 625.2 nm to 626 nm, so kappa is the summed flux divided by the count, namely 6.80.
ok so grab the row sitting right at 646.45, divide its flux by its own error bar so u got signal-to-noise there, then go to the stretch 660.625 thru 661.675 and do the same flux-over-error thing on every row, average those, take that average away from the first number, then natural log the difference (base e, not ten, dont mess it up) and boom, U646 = 1.3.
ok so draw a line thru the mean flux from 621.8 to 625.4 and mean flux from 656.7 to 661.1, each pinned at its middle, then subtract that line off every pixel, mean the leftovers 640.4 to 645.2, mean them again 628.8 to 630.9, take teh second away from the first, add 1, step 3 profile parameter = 1.1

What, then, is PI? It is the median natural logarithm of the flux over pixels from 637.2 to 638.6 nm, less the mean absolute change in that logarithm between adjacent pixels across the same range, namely 1.94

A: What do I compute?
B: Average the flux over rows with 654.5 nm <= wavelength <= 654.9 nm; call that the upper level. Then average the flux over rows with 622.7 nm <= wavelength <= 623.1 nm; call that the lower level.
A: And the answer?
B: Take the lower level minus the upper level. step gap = -2.8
